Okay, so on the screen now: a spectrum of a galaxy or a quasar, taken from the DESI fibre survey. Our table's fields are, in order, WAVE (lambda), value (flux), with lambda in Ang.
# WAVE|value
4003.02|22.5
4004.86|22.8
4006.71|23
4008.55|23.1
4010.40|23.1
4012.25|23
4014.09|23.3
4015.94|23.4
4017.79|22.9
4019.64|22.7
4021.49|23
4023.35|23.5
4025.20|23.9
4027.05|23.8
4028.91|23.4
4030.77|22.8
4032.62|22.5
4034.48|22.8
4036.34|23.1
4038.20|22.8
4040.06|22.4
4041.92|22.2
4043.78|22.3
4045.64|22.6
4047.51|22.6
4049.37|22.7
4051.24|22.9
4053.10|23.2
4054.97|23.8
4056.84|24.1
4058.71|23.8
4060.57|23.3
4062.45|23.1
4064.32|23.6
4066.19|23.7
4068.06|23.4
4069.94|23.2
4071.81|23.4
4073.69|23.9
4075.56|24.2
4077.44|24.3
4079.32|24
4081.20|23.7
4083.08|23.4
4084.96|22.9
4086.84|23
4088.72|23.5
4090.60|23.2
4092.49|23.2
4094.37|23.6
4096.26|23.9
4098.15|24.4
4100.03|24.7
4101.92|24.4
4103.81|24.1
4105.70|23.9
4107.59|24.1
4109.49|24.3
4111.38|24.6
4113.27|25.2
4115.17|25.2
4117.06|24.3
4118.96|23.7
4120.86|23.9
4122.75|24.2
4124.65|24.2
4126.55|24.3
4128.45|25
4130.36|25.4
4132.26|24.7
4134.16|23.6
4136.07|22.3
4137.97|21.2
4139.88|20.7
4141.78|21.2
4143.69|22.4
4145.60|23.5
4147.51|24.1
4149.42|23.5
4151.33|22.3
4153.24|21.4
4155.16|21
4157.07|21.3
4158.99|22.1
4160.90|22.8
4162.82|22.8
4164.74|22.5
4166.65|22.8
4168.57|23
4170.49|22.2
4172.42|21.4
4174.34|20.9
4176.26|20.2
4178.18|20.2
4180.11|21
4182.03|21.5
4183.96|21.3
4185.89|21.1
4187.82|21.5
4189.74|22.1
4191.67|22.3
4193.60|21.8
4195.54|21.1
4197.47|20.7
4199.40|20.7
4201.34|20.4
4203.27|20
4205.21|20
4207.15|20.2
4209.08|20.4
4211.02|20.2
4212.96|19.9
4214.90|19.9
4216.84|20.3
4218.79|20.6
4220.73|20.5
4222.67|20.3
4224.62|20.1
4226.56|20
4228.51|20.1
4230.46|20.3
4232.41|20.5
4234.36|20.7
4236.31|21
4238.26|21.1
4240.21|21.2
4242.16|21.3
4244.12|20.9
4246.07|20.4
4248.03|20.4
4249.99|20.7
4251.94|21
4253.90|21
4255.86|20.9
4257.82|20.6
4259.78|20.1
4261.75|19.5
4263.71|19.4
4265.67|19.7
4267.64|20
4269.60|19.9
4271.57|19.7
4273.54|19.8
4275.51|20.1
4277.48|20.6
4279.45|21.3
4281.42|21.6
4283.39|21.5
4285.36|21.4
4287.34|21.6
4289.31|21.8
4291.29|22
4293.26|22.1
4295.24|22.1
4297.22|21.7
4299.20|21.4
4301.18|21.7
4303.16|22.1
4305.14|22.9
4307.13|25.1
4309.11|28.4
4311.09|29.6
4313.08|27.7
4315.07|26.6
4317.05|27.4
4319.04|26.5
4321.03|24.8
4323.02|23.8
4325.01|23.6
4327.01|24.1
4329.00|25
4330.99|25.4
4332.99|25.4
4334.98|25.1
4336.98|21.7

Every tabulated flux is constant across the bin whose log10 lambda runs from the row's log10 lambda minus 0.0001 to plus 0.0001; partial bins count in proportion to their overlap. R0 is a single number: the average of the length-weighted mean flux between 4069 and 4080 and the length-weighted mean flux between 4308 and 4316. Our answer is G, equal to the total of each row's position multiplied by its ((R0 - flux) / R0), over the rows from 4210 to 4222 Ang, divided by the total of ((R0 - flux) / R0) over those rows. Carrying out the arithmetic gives 4215.8 Ang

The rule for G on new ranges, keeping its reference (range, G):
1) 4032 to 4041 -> 4036.4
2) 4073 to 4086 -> 4080.0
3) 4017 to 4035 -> 4026.3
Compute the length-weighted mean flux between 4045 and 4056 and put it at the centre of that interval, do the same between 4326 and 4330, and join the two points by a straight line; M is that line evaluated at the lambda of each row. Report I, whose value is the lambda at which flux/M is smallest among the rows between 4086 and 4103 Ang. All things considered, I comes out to 4086.84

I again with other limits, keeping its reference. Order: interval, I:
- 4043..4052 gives 4043.78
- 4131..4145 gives 4139.88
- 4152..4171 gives 4155.16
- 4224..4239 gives 4226.56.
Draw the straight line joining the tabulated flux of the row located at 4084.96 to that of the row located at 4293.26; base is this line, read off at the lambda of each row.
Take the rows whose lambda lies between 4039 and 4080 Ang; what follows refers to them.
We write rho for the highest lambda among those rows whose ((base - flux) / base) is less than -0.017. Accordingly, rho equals 4079.32 Ang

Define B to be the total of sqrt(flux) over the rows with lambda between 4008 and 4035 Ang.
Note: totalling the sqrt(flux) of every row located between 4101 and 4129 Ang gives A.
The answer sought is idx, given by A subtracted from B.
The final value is -1.9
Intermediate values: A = 74.0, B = 72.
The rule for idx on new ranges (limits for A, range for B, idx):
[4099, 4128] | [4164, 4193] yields -4.3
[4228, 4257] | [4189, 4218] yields -0.2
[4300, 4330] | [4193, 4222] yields -7.5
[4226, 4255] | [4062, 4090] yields 4.5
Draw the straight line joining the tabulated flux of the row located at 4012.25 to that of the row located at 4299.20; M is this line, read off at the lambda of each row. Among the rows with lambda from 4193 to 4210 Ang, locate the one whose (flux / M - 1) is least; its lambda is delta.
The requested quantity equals 4203.27 Ang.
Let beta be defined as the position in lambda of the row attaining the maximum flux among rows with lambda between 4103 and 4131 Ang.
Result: 4130.36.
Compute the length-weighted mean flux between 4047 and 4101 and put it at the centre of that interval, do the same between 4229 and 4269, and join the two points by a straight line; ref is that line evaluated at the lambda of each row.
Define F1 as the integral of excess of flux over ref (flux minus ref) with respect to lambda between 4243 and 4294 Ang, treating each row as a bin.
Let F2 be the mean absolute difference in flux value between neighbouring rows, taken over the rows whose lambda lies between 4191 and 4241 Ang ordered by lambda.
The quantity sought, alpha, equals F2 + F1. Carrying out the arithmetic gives 26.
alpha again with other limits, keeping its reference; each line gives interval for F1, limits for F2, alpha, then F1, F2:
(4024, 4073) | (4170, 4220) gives -42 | -42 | 0.35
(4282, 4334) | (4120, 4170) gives 237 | 237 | 0.61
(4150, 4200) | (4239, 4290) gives -8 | -8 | 0.26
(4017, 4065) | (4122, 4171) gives -50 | -51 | 0.63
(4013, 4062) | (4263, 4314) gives -54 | -55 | 0.58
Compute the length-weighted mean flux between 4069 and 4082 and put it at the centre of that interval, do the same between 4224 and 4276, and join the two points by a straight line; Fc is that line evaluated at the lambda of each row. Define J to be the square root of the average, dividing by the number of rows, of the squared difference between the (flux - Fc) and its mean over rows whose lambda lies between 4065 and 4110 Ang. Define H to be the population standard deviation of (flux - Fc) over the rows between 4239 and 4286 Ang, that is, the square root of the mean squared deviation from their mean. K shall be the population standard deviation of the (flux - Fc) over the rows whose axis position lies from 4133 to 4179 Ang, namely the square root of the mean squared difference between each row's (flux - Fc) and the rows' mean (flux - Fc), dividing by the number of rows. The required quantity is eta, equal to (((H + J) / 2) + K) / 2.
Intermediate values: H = 0.71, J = 0.63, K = 1.0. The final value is 0.8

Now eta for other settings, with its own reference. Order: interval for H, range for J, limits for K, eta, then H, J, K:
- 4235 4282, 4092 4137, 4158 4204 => 0.7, 0.59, 0.73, 0.8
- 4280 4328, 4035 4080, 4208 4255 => 1.2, 2.71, 0.83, 0.6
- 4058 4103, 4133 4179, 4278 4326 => 1.8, 0.61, 1.02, 2.8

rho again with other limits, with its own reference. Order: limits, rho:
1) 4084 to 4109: 4107.59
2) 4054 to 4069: 4068.06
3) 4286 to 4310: 4309.11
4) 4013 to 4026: 4025.20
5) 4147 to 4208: 4168.57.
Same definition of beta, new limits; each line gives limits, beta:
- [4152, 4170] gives 4168.57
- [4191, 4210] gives 4191.67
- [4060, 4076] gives 4075.56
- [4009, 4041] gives 4025.20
